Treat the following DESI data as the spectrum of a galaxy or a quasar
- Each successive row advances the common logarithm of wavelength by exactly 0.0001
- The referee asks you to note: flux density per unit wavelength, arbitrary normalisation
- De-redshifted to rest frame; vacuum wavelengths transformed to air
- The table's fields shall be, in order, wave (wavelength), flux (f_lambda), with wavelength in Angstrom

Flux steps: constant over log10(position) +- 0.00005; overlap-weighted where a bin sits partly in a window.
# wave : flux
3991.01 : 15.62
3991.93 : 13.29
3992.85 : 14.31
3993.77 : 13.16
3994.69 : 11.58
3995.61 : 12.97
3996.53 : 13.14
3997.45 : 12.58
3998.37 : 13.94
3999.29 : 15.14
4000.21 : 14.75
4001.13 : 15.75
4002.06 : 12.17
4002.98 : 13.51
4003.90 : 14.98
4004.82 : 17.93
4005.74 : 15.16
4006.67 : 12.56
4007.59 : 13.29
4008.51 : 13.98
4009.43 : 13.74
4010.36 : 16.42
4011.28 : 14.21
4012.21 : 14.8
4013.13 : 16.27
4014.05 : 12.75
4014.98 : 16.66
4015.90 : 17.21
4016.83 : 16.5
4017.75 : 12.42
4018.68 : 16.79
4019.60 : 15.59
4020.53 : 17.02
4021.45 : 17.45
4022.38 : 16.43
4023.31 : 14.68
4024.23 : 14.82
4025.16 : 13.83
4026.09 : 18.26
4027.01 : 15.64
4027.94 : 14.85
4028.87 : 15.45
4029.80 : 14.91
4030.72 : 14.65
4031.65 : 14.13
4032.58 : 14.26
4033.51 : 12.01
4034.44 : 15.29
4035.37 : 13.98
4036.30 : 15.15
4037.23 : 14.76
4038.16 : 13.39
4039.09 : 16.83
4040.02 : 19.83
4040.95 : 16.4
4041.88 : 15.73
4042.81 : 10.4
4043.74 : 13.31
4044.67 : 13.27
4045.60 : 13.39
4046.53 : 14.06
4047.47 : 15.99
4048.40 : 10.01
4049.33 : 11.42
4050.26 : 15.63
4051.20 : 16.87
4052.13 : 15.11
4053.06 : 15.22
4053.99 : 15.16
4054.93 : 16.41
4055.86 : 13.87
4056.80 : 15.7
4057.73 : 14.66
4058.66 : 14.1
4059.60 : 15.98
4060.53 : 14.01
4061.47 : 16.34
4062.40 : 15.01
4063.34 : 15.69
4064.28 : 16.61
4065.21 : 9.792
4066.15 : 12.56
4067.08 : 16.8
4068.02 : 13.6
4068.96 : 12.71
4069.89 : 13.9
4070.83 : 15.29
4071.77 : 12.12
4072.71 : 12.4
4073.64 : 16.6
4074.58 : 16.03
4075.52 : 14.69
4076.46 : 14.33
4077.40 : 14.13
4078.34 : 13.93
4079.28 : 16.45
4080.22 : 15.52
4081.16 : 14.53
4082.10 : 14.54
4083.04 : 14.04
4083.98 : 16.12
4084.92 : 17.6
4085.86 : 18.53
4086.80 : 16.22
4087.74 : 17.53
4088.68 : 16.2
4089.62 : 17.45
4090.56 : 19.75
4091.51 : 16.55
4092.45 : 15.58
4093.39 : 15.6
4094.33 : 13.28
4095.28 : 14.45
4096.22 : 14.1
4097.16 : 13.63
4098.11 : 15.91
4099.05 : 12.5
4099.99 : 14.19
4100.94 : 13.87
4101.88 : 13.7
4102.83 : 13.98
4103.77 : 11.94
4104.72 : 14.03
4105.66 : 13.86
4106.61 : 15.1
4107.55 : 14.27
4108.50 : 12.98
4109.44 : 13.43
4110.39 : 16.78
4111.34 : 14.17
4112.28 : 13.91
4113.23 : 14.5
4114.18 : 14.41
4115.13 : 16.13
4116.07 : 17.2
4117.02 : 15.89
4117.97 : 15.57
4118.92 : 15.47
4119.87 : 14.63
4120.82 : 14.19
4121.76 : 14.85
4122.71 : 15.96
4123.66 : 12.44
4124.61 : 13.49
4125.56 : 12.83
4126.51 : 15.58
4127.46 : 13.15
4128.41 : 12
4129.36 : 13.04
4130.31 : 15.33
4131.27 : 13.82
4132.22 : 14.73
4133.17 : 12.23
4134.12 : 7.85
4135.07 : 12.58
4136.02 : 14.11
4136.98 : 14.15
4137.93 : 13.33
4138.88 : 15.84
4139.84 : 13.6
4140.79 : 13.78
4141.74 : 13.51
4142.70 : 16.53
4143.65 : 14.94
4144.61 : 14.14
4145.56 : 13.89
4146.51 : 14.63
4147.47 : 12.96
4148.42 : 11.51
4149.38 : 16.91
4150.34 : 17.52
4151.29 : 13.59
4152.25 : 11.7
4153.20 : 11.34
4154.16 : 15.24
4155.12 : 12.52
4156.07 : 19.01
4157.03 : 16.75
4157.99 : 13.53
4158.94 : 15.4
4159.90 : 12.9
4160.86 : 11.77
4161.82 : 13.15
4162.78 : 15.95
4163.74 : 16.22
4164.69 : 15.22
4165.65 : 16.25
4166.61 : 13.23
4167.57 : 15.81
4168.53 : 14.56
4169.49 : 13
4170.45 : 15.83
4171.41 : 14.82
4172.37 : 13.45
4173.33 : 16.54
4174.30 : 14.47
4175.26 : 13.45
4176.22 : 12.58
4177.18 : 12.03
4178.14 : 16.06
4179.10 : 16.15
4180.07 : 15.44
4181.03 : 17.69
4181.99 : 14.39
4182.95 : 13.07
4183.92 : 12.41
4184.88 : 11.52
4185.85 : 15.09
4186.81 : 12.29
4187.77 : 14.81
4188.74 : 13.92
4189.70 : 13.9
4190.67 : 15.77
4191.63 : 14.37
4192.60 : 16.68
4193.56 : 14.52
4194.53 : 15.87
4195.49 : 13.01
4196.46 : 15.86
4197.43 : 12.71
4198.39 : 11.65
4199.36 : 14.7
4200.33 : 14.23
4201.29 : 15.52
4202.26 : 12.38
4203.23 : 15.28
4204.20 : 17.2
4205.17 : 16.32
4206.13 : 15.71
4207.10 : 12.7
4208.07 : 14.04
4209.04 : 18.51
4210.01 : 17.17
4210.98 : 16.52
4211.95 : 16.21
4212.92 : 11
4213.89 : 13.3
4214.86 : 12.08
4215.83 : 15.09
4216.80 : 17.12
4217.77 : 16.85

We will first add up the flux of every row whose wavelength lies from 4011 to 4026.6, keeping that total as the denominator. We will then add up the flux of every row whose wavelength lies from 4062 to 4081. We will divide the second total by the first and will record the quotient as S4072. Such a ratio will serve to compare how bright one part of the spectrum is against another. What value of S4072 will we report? 1.1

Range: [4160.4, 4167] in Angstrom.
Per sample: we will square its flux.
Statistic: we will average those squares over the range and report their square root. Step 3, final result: 14.6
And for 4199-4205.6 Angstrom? 15.2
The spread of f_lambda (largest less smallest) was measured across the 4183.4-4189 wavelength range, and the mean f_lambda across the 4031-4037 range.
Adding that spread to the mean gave 17.7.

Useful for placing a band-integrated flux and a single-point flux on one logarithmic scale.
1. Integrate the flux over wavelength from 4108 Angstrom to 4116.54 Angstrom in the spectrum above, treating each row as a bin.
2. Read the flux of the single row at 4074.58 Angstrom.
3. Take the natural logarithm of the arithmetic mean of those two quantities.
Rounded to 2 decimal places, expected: 4.27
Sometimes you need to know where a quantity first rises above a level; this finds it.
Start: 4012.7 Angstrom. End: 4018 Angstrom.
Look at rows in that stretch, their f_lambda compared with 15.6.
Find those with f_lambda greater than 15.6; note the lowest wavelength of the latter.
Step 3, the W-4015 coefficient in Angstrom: 4013.13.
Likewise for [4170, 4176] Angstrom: 4170.45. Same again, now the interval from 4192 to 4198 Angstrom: 4192.60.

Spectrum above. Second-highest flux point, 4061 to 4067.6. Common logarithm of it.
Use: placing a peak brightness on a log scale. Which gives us 1.22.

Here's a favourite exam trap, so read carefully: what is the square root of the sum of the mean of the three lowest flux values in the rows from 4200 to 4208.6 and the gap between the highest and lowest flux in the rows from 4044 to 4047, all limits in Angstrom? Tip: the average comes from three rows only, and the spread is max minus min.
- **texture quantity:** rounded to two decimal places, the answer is 3.72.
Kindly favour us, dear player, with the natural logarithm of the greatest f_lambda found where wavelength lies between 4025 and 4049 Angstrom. 2.99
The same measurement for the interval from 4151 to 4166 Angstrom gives 2.94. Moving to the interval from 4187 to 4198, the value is 2.81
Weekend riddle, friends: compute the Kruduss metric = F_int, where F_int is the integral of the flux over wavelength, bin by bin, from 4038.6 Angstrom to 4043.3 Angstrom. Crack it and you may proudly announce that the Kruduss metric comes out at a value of 74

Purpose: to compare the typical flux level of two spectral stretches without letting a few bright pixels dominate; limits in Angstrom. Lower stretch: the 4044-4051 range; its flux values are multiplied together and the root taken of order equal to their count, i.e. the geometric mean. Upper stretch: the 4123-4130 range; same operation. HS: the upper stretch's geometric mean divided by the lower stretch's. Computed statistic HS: 1.00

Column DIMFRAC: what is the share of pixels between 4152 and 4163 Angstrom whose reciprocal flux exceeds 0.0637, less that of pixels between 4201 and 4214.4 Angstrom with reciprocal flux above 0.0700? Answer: 0.39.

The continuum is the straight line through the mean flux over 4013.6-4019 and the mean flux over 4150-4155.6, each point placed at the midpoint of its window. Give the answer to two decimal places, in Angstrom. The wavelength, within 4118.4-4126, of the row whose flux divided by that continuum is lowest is 4123.66 Angstrom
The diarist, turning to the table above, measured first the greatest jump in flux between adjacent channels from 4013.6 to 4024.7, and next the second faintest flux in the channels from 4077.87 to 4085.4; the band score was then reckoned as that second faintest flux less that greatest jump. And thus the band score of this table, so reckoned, 9.7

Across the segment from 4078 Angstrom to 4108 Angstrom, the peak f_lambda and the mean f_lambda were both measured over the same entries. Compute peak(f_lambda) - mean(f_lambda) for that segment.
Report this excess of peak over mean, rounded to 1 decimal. 4.6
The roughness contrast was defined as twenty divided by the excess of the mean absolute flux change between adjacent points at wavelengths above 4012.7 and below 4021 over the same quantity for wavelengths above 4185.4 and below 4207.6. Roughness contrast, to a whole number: 37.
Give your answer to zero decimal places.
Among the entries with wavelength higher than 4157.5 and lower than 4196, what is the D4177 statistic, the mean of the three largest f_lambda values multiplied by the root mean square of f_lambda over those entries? 246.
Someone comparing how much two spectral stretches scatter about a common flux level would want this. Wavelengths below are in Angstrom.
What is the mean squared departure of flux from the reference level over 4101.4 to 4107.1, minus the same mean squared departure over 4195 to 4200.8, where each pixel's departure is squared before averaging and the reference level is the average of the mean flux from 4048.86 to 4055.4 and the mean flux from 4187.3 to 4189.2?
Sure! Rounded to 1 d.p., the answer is -1.2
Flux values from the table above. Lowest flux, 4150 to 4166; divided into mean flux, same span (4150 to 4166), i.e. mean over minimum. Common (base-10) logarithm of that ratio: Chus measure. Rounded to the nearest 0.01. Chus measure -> 0.11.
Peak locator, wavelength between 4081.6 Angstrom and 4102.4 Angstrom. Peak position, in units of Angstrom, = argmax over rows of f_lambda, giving 4090.56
